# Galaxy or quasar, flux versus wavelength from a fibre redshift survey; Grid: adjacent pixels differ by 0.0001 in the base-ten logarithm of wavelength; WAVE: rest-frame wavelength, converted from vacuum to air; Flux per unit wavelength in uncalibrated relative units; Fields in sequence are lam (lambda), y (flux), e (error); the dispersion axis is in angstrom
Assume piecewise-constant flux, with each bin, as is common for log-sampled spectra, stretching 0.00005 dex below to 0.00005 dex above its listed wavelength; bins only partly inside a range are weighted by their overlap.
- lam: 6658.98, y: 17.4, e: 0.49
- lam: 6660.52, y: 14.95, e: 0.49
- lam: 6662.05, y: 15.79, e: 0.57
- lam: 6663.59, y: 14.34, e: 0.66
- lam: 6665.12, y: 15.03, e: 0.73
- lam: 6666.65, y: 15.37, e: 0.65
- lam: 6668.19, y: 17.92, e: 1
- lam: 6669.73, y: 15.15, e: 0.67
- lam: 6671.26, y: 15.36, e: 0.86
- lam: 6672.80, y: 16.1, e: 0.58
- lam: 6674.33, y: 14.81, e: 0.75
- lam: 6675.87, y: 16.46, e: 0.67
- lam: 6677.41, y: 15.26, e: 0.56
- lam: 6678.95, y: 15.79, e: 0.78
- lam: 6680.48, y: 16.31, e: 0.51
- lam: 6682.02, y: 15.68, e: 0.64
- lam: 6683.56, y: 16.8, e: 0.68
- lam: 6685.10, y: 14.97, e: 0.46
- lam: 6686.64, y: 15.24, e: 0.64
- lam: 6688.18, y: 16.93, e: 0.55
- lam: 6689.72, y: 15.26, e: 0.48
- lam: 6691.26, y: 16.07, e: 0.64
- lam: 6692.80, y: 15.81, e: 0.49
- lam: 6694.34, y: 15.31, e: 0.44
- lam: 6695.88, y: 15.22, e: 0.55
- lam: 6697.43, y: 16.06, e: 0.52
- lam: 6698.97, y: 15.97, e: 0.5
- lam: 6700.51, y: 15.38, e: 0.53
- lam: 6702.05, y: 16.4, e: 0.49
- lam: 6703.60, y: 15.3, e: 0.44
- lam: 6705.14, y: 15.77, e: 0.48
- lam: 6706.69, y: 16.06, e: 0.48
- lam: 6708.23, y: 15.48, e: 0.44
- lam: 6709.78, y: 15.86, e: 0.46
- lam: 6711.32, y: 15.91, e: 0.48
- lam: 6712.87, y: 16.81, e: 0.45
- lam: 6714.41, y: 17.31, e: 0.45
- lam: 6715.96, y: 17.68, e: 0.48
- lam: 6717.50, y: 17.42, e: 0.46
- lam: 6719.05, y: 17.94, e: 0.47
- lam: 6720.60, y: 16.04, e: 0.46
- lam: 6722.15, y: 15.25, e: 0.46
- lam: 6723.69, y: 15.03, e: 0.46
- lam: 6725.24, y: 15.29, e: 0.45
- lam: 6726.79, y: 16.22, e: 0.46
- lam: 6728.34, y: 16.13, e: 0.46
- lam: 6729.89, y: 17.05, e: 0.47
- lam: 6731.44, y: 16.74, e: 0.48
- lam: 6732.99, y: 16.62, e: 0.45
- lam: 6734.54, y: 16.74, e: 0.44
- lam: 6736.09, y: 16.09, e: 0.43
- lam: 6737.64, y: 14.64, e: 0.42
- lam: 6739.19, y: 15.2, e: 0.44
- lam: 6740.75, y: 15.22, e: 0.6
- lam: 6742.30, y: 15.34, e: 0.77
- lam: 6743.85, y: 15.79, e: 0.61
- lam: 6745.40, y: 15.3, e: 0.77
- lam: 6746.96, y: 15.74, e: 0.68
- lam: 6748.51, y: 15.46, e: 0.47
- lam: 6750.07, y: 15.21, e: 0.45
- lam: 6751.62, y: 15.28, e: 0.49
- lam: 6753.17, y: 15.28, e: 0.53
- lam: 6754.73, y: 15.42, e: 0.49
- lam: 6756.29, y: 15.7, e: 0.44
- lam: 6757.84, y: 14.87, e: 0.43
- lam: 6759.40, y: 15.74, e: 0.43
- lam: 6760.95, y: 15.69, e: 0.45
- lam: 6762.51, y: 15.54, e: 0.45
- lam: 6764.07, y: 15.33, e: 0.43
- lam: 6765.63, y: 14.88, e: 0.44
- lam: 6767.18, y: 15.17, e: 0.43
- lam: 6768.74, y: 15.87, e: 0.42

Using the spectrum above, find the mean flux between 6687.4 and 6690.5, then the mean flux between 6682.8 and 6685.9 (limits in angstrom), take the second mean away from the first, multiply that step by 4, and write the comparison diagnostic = 1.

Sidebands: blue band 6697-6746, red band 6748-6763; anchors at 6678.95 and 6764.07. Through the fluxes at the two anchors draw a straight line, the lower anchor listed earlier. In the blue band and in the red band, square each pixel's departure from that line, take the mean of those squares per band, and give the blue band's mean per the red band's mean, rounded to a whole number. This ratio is 12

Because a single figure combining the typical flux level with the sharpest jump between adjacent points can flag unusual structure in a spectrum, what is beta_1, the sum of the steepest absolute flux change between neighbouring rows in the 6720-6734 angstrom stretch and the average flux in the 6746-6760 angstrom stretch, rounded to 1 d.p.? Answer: 16.3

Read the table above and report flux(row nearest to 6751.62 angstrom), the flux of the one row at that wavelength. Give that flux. 15.28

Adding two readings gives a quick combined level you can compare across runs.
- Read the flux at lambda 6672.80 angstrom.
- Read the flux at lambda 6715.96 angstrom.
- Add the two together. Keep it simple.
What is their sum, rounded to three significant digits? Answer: 33.8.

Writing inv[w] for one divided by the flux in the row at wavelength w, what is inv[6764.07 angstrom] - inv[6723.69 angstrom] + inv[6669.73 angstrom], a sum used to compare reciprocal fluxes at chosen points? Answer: 0.0647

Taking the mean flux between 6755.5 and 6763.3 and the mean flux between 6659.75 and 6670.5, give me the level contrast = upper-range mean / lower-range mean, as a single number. 1.00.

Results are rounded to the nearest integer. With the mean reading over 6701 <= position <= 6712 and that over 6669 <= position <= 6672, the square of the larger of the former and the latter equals 250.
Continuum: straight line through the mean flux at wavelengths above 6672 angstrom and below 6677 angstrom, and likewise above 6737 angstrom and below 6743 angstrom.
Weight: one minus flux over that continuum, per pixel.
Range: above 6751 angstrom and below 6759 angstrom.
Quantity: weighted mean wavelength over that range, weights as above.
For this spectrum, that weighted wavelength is 6754.5 angstrom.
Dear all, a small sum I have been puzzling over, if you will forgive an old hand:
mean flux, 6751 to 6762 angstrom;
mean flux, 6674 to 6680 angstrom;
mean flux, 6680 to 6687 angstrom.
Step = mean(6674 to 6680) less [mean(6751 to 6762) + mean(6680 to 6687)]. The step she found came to -15.6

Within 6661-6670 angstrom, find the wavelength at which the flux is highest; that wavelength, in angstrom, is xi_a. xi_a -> 6668.19 angstrom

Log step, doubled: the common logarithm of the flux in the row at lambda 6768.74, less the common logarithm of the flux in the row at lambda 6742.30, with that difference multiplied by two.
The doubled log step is 0.03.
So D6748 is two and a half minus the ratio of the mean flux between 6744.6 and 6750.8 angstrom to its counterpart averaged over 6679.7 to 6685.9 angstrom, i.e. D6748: 1.53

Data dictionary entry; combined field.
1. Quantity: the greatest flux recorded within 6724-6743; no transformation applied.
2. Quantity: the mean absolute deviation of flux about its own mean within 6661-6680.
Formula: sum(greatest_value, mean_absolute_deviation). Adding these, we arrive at 17.7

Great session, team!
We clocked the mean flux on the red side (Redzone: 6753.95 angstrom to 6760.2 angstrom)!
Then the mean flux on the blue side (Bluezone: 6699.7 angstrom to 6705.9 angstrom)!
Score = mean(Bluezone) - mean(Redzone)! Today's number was 0.3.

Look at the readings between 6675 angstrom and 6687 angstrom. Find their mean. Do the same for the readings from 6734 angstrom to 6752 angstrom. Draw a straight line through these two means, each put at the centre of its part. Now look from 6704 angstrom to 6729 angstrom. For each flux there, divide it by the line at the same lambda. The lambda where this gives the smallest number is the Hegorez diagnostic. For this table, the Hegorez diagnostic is 6723.69 angstrom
